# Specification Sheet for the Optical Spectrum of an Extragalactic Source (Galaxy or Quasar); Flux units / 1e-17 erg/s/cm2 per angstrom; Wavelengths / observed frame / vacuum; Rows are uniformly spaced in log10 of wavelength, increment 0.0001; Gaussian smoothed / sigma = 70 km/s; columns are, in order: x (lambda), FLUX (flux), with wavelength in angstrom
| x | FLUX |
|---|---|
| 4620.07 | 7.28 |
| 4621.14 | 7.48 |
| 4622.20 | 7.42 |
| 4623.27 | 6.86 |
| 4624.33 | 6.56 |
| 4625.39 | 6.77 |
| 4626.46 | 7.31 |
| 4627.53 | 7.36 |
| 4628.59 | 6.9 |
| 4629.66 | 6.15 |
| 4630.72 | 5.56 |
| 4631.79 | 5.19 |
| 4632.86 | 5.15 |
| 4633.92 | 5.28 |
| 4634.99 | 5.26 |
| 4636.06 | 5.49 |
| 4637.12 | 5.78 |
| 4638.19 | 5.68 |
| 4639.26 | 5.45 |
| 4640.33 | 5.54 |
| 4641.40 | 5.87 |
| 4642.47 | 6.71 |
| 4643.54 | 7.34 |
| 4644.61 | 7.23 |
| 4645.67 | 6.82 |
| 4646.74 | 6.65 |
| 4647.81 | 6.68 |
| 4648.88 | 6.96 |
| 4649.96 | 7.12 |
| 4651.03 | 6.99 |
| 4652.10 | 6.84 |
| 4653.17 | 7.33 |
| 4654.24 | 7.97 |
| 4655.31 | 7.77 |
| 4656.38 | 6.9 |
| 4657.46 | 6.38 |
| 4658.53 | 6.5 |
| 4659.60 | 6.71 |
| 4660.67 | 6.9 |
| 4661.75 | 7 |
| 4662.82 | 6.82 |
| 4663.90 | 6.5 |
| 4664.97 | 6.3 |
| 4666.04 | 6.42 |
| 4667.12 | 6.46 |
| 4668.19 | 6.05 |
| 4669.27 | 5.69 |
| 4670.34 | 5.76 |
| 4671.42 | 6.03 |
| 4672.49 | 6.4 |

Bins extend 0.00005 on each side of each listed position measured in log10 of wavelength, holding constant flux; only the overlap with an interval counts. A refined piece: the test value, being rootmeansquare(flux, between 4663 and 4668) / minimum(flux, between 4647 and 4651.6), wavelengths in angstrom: 0.96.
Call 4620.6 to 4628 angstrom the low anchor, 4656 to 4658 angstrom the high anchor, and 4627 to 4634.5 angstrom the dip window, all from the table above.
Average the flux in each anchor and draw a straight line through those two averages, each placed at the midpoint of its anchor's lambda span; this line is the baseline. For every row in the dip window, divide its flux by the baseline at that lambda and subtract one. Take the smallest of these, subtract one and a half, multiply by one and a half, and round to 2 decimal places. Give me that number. -2.64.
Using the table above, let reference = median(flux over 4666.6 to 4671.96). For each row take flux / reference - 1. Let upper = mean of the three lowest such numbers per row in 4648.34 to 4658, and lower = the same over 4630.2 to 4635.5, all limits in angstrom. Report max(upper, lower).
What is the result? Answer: 0.11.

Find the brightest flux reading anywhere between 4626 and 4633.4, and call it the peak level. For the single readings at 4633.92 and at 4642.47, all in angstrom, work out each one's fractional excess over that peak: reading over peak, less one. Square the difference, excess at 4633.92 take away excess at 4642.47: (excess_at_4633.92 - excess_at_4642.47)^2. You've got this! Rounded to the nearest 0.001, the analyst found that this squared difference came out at 0.038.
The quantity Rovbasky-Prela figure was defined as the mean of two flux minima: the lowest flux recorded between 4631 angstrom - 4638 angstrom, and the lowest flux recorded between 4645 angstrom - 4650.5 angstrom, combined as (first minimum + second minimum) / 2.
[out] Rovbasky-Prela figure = 5.90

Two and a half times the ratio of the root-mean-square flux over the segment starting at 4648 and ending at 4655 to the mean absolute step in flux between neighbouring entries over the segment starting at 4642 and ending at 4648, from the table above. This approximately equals 67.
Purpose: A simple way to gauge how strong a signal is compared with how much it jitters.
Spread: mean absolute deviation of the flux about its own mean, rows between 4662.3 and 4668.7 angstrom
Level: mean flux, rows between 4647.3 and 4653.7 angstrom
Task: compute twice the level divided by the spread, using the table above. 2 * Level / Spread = 83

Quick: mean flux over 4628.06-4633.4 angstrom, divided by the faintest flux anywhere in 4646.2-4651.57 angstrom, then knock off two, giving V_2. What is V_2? -1.1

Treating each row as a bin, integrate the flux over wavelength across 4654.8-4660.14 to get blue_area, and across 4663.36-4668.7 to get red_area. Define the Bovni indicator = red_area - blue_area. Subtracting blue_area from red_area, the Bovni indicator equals -3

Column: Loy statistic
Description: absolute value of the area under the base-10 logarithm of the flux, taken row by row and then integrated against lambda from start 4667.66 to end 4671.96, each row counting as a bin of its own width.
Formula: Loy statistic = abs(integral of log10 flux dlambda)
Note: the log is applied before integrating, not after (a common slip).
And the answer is 3.31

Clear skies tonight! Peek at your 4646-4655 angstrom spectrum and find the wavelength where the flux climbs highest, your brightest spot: 4654.24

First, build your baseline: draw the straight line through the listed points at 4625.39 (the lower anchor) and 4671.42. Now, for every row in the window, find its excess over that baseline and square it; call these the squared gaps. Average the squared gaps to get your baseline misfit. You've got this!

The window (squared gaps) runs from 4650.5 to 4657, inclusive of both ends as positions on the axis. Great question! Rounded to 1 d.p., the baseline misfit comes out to 1.2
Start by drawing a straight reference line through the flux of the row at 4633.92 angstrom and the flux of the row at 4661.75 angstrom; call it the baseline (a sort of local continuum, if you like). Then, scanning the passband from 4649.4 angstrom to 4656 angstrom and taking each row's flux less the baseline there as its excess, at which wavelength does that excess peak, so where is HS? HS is 4654.24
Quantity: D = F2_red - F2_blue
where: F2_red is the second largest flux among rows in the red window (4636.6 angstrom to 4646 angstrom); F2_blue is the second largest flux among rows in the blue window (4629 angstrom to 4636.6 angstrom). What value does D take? 1.7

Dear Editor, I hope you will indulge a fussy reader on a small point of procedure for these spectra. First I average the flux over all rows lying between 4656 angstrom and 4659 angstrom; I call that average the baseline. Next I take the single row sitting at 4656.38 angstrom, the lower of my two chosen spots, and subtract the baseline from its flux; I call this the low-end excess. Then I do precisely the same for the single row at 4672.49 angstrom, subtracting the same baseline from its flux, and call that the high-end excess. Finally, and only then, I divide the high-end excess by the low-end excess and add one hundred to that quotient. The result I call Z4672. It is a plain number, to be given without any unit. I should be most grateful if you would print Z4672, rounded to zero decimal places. 99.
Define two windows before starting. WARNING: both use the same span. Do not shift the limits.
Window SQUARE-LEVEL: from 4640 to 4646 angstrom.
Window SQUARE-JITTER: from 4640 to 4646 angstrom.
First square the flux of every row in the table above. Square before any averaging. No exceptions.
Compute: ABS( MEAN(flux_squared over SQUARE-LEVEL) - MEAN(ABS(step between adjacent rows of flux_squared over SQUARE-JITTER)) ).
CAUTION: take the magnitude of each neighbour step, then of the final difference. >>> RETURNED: 38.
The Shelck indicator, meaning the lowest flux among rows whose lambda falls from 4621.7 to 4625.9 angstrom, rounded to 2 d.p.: 6.56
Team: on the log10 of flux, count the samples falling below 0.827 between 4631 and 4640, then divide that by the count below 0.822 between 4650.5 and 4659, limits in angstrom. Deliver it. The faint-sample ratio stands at 4.0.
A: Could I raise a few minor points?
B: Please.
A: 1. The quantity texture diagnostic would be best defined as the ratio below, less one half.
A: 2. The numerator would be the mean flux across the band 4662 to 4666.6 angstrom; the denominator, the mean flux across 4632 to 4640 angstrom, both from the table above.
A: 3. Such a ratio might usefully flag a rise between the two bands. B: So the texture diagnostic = 0.70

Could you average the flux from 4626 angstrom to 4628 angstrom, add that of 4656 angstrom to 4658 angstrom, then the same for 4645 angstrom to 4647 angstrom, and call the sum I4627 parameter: 20.7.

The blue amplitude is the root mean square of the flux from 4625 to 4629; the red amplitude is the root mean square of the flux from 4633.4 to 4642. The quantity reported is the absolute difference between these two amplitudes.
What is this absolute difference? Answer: 1.5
